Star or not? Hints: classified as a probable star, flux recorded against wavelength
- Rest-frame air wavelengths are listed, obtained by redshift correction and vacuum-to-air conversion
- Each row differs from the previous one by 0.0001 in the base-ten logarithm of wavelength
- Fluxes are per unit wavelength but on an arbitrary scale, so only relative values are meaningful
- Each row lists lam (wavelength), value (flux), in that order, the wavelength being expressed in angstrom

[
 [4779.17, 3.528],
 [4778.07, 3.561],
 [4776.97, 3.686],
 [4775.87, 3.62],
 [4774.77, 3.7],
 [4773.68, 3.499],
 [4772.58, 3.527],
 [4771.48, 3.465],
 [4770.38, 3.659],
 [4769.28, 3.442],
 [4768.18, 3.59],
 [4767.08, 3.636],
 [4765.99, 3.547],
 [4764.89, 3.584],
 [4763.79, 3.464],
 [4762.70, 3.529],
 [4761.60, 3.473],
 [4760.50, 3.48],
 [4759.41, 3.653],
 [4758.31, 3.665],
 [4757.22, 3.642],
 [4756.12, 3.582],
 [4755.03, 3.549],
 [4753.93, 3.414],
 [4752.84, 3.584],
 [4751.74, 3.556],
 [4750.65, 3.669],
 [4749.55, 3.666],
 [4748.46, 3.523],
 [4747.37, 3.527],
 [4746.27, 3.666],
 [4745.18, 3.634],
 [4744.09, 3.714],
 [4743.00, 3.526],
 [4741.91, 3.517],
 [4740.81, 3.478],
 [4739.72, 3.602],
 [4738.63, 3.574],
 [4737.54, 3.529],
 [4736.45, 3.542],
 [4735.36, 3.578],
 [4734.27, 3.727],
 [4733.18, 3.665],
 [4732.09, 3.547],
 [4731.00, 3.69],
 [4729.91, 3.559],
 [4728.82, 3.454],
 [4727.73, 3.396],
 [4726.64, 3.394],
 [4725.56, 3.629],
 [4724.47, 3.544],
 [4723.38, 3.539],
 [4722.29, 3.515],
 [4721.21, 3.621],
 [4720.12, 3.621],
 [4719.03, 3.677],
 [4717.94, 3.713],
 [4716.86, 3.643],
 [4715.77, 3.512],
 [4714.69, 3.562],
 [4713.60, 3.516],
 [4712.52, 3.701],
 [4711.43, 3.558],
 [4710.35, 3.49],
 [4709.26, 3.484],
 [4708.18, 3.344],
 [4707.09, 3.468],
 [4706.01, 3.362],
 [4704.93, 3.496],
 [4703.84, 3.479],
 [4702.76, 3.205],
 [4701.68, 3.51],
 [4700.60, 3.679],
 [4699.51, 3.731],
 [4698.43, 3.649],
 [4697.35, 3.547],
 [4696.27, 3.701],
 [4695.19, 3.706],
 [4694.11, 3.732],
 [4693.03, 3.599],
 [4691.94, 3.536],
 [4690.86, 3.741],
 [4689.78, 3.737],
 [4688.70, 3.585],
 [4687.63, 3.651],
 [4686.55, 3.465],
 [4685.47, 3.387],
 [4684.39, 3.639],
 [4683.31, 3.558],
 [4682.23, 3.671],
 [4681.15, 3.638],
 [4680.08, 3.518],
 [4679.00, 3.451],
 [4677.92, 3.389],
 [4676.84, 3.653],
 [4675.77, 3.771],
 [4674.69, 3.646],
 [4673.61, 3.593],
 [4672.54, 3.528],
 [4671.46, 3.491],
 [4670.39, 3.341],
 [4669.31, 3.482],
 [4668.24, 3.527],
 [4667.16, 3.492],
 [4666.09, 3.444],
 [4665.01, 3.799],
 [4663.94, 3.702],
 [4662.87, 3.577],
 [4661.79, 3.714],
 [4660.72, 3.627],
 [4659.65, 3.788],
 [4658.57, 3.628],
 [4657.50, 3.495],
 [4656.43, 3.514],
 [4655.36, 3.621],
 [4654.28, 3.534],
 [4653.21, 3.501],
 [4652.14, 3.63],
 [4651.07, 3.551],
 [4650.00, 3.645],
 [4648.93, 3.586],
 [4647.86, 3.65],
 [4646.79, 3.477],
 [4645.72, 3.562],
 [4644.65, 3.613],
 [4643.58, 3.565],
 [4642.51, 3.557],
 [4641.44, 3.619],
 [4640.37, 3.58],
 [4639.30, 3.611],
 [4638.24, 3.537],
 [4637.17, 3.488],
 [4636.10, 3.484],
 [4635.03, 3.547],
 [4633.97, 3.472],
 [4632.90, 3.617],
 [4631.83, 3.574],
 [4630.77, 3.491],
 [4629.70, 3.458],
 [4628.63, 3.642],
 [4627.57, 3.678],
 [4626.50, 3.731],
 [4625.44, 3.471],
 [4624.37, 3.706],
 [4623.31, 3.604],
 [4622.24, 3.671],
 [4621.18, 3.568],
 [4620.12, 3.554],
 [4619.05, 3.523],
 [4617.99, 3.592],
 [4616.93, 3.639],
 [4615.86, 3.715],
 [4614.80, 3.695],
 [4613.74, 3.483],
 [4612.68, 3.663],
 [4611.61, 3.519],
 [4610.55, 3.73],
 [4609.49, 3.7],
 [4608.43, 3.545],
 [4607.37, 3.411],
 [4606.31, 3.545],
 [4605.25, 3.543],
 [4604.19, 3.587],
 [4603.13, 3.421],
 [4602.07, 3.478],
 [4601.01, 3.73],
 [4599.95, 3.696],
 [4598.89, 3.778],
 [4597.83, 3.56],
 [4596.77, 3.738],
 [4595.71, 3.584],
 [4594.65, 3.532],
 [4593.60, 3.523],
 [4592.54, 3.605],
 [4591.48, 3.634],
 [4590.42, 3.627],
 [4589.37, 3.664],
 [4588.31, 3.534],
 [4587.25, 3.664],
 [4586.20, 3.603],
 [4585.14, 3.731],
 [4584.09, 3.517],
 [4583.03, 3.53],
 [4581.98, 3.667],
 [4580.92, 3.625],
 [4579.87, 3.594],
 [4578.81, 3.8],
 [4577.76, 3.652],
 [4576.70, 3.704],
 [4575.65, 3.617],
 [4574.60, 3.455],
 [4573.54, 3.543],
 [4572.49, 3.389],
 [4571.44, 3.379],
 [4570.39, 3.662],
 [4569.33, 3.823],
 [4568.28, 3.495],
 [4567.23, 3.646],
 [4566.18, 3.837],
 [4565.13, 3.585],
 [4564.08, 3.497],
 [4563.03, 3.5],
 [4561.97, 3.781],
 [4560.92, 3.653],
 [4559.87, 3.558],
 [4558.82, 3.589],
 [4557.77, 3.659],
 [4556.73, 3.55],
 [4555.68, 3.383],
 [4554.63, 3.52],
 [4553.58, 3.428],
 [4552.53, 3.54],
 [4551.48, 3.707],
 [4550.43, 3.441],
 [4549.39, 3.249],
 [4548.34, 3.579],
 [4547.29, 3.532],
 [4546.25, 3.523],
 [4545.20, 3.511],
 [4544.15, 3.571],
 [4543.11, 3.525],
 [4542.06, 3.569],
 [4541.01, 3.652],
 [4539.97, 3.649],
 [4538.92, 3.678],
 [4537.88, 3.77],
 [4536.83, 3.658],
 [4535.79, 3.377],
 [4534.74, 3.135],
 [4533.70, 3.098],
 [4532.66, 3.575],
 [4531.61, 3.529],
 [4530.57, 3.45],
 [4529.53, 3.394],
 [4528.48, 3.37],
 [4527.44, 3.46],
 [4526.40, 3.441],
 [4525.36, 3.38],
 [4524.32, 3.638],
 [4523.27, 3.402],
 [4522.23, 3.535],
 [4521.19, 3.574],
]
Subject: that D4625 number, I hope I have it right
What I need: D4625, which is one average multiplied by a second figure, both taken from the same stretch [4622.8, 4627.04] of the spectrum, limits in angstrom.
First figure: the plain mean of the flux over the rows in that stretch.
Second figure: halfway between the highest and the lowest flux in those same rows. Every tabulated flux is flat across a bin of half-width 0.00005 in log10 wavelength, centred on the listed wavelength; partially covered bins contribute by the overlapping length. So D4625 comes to 13.1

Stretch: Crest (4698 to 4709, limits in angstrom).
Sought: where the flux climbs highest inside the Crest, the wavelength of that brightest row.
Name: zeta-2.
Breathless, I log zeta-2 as 4699.51 angstrom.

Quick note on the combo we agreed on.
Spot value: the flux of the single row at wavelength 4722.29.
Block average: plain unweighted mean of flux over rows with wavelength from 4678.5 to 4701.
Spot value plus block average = 7.13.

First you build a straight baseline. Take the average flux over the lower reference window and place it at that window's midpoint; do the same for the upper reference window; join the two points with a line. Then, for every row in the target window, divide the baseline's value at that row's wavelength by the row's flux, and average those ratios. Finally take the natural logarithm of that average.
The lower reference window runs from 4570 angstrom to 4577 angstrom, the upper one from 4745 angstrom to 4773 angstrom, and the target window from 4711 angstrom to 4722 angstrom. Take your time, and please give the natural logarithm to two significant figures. -0.014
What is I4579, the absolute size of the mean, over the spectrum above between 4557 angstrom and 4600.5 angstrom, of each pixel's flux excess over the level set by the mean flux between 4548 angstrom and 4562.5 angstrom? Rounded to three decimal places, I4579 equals 0.070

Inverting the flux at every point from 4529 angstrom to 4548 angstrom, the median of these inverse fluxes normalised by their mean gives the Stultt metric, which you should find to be 0.99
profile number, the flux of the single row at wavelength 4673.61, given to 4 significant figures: 3.593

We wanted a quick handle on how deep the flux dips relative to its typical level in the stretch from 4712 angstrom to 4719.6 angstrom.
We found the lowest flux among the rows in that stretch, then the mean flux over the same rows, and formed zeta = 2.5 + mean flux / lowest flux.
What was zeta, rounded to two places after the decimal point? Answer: 3.53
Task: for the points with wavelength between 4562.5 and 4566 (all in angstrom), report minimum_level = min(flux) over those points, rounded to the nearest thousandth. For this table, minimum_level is 3.497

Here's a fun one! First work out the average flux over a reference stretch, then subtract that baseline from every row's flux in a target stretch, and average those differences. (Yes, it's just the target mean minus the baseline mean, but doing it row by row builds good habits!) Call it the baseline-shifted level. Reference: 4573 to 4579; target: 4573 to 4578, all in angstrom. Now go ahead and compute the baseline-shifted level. -0.03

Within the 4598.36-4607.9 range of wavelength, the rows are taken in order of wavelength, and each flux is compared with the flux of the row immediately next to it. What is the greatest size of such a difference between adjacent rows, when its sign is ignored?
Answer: 0.25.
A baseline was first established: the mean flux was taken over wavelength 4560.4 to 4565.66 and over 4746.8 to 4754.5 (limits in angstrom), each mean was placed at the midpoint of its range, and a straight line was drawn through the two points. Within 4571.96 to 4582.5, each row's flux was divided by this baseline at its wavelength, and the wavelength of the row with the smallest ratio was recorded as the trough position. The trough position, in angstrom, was 4572.49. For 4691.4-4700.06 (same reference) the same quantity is 4691.94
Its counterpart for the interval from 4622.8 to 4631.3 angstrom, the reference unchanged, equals 4629.70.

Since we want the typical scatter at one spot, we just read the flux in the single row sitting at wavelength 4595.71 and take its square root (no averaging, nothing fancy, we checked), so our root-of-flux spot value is 1.89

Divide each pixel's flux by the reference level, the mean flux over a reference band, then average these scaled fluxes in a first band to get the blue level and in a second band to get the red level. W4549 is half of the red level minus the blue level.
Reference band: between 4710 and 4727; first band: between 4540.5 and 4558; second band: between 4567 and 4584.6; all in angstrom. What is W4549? 0.010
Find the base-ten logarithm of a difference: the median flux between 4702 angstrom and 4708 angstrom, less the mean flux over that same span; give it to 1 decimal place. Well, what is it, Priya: -1.2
